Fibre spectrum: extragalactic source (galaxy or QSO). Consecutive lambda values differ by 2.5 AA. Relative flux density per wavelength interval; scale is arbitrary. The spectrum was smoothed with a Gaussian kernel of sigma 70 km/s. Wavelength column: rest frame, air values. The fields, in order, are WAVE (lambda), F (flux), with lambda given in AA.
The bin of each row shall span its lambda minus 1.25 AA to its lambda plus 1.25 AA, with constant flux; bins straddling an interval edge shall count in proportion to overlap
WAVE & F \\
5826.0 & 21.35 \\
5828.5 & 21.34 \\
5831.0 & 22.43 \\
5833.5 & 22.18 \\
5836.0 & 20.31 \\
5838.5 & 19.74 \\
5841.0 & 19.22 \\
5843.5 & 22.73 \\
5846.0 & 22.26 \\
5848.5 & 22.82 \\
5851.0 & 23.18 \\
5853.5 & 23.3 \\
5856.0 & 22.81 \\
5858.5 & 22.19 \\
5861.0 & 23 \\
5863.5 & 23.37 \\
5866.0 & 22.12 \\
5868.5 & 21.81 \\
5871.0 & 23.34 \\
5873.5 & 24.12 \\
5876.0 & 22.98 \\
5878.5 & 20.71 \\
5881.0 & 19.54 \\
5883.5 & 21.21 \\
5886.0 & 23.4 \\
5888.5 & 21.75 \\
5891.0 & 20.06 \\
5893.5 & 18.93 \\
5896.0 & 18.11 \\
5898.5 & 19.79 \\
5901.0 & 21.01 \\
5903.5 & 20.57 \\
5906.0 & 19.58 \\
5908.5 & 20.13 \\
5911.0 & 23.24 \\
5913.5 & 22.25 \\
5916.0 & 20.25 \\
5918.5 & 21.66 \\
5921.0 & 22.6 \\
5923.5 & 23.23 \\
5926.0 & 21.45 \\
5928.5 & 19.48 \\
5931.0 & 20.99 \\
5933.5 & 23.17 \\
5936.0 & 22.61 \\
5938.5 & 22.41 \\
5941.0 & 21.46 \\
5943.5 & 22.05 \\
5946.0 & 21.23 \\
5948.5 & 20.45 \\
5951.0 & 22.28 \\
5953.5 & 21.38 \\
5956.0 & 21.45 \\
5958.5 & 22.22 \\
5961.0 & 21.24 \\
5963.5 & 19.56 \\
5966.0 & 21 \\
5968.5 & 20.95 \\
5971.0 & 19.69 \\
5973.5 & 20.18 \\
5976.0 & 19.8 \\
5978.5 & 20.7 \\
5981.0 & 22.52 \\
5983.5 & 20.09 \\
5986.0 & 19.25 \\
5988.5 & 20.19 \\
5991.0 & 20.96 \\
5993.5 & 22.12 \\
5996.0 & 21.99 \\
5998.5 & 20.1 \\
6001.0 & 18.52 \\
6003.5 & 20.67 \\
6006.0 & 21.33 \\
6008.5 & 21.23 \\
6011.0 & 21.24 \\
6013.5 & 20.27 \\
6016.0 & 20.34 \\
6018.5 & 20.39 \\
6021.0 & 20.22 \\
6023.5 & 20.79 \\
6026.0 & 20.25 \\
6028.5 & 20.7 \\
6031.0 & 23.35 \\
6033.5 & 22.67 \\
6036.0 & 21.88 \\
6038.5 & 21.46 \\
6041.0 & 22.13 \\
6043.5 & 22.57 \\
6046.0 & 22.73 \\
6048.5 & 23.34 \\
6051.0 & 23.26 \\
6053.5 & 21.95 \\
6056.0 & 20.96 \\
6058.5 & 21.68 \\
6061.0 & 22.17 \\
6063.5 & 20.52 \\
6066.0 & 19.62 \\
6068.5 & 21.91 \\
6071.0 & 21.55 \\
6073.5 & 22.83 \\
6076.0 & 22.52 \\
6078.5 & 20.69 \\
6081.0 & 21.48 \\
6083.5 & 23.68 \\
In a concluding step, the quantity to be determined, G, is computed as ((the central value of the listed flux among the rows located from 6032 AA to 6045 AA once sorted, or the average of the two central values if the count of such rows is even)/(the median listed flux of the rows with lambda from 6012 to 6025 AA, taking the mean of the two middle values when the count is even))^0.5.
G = 1.04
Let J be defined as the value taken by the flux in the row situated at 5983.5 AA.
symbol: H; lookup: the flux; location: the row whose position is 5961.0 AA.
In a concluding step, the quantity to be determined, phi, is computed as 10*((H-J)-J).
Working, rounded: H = 21.24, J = 20.09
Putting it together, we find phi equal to -189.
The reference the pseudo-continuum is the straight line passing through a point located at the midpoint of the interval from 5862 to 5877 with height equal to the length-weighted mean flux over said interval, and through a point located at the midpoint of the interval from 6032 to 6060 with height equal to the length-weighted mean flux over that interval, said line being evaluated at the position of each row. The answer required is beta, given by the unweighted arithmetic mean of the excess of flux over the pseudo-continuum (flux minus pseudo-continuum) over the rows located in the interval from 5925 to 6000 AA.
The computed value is -1.49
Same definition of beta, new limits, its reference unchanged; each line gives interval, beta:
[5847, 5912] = -1.26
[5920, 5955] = -0.91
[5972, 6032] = -1.71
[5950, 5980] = -1.70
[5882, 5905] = -2.32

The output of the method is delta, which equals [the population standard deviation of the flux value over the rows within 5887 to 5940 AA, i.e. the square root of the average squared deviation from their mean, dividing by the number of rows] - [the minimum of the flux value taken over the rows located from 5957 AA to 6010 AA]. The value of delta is -17.1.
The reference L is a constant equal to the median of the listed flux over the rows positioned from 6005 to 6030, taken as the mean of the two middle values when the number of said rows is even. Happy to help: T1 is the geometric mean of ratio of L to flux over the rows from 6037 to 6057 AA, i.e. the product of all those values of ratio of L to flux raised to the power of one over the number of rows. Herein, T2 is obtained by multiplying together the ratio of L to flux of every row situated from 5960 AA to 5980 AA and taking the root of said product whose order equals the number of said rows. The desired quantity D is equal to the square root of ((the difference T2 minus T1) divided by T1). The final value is 0.306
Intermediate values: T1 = 0.922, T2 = 1.01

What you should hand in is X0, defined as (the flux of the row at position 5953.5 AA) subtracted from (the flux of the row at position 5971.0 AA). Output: -1.7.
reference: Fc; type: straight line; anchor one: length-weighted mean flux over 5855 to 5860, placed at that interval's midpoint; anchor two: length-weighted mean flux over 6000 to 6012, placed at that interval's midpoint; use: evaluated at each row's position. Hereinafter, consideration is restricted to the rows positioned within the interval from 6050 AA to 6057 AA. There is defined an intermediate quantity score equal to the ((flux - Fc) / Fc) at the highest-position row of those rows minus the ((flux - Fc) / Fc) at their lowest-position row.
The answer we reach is -0.11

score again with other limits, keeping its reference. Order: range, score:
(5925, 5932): -0.02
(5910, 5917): -0.13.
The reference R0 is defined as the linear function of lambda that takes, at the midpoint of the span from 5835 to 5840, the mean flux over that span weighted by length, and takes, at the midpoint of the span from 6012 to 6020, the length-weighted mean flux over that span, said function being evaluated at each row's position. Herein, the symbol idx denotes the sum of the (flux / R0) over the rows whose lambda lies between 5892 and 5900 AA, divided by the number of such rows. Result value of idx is 0.94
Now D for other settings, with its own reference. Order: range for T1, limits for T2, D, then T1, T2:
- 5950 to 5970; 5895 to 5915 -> 0.186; 0.967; 1.00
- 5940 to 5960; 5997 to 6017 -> 0.233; 0.953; 1.00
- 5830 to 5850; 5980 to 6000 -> 0.161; 0.959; 0.98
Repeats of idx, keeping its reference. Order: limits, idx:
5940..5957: 1.06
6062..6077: 1.05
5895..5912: 1.01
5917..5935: 1.08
